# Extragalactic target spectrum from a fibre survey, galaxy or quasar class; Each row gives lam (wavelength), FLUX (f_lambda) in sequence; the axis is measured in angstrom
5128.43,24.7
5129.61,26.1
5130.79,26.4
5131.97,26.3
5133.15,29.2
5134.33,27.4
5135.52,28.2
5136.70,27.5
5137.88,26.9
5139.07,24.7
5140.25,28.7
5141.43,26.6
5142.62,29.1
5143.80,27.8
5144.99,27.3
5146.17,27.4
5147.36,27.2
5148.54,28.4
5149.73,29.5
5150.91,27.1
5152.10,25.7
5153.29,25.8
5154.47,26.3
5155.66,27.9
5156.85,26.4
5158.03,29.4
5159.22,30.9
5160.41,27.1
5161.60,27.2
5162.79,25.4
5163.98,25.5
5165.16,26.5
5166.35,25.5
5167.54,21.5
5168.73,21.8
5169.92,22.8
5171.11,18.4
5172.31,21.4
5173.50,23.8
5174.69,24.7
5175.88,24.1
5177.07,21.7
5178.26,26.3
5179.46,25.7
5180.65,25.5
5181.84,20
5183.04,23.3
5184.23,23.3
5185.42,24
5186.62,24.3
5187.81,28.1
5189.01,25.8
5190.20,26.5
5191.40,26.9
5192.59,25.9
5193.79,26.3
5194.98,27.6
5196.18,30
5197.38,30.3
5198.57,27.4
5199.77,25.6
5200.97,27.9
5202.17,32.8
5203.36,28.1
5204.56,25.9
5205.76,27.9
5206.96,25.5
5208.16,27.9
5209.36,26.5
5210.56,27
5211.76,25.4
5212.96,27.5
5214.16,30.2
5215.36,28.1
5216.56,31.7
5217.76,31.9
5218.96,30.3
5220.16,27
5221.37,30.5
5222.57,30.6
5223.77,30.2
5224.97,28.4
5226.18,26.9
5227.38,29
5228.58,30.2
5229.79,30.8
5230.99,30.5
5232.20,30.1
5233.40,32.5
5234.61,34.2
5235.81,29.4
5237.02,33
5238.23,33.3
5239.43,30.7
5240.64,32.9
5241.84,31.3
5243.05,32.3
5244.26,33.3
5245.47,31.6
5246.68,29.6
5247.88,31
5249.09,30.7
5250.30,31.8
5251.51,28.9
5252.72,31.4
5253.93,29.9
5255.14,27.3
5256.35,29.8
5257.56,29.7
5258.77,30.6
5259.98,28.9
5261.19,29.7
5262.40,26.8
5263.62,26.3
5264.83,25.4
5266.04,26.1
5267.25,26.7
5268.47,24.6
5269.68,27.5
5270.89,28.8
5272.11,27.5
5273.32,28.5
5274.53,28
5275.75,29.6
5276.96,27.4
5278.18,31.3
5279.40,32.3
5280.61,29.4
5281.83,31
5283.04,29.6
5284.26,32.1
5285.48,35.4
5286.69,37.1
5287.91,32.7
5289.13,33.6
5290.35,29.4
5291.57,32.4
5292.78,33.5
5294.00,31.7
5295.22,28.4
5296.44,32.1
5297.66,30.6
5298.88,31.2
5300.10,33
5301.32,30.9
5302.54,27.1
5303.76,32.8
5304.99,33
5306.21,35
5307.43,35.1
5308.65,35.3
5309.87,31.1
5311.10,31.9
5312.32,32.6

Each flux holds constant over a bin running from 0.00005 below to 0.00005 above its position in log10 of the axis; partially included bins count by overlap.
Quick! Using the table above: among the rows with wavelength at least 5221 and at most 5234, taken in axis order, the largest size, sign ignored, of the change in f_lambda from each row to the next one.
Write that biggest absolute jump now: 2.4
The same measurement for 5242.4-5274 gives 2.9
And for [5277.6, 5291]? 4.4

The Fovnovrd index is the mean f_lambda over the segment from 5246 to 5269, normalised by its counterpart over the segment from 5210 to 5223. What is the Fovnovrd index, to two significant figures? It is 0.99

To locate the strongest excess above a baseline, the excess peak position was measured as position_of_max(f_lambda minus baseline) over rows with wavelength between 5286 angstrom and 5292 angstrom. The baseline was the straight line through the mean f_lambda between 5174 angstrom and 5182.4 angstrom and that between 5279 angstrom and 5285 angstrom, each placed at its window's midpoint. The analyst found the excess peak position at 5286.69 angstrom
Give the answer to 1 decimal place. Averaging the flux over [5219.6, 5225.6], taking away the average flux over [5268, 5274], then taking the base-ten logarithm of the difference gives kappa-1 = 0.3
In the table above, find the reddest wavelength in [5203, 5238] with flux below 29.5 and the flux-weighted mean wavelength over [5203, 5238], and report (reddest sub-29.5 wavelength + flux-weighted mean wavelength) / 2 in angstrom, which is 5228.3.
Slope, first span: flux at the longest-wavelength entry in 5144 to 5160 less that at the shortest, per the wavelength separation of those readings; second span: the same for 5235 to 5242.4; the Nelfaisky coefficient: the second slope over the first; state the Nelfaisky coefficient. 1.2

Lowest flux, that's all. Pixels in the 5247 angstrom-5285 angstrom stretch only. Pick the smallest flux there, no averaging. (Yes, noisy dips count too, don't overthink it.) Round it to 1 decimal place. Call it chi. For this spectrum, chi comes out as 24.6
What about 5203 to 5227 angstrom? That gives 25.4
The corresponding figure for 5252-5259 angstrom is 27.3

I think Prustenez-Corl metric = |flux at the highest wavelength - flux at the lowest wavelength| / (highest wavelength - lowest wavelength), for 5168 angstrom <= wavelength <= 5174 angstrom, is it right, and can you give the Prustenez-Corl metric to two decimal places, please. 0.42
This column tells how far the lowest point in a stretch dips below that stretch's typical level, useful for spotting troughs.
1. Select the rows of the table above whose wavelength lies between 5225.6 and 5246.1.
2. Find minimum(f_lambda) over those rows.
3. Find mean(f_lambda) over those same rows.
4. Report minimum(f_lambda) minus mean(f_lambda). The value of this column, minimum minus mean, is -4.4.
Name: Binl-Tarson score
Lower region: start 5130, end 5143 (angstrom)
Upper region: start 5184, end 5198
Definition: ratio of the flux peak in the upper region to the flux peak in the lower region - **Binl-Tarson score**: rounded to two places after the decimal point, 1.04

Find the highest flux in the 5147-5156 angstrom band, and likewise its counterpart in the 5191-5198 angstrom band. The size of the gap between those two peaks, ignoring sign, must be 1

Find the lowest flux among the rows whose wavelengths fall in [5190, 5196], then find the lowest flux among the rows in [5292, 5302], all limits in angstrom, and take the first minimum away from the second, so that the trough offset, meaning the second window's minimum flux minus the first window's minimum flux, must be 2.5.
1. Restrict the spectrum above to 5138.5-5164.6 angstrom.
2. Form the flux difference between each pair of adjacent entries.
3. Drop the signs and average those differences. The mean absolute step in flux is 1.5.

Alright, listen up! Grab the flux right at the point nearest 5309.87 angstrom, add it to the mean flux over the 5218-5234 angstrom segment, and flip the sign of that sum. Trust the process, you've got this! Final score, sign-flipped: -60.9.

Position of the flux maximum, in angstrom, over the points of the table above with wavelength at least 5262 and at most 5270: 5269.68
